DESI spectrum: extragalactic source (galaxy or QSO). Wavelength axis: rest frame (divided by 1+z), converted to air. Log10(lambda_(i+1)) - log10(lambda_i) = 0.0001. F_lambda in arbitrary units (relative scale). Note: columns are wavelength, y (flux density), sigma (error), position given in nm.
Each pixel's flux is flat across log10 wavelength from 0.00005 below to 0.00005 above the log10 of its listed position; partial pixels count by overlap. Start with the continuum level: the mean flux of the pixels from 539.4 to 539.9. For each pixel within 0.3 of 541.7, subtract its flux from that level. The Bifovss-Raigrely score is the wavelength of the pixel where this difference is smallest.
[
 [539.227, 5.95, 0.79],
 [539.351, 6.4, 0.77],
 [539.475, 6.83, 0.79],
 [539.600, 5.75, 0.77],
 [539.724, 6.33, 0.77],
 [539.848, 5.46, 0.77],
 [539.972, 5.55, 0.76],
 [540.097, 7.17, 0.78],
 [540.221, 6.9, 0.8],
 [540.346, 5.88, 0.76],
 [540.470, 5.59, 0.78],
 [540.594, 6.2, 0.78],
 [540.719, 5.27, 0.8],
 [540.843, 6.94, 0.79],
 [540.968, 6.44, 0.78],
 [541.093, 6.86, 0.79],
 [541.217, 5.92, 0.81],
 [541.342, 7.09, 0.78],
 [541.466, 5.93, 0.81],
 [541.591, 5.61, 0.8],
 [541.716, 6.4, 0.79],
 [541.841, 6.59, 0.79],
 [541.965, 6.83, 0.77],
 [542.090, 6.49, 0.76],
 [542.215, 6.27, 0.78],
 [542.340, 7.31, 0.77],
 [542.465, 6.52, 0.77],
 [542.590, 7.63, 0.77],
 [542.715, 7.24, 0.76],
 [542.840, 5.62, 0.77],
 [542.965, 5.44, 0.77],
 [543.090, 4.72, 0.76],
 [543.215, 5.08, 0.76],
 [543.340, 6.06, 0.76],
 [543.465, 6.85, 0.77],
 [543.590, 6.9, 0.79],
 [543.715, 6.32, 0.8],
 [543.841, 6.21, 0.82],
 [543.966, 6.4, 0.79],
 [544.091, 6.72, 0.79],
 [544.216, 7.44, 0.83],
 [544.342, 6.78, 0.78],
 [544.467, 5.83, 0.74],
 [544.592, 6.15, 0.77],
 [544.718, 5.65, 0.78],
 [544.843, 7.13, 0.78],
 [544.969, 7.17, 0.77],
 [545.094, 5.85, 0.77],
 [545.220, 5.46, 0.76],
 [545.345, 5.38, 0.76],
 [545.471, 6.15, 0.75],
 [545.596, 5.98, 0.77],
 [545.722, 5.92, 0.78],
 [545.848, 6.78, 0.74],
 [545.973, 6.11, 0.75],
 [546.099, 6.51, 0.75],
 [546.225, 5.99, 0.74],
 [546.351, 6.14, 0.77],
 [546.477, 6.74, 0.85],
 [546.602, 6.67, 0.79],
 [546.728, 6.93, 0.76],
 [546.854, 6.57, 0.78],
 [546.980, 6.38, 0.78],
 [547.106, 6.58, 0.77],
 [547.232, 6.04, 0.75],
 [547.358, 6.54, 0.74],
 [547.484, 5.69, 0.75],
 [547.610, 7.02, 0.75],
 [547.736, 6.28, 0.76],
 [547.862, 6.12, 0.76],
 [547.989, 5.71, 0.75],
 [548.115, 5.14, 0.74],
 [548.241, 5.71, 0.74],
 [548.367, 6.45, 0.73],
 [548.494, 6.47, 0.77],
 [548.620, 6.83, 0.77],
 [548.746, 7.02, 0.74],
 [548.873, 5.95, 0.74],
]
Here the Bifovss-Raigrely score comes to 541.965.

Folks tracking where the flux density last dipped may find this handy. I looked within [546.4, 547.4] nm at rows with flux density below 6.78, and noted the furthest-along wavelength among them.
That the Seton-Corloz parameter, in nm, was 547.358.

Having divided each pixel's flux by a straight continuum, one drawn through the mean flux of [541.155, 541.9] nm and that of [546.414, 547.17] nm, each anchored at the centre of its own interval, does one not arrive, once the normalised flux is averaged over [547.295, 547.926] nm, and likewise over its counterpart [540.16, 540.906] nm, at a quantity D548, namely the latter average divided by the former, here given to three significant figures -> 1.05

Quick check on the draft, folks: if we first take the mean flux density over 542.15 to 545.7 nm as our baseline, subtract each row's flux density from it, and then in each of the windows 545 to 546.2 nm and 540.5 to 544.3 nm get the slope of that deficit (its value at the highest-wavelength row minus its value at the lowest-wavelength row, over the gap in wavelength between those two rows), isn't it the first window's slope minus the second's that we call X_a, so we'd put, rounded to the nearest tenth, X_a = -0.3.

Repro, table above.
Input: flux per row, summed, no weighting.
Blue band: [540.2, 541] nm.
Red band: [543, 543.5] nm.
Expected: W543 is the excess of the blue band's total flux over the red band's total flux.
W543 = 21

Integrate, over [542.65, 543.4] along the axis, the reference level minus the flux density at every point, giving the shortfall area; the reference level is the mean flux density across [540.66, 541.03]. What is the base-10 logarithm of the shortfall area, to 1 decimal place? -0.4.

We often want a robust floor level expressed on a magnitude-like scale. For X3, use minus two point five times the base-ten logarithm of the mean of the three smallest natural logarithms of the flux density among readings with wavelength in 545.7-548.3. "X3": -0.580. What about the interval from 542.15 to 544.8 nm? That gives -0.526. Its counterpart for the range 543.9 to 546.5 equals -0.579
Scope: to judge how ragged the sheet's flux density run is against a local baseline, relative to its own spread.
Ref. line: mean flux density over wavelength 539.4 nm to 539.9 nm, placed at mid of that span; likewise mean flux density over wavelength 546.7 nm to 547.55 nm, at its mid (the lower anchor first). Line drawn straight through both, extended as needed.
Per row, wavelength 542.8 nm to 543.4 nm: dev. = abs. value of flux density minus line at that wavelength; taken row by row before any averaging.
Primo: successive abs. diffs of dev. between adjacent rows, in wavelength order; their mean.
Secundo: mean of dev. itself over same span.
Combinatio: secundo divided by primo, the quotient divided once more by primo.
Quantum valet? 2.7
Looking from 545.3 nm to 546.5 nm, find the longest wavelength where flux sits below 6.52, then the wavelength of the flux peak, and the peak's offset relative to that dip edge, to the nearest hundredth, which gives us -0.50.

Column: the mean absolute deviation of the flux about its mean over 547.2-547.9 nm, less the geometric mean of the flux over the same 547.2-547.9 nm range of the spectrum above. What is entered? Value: -5.94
